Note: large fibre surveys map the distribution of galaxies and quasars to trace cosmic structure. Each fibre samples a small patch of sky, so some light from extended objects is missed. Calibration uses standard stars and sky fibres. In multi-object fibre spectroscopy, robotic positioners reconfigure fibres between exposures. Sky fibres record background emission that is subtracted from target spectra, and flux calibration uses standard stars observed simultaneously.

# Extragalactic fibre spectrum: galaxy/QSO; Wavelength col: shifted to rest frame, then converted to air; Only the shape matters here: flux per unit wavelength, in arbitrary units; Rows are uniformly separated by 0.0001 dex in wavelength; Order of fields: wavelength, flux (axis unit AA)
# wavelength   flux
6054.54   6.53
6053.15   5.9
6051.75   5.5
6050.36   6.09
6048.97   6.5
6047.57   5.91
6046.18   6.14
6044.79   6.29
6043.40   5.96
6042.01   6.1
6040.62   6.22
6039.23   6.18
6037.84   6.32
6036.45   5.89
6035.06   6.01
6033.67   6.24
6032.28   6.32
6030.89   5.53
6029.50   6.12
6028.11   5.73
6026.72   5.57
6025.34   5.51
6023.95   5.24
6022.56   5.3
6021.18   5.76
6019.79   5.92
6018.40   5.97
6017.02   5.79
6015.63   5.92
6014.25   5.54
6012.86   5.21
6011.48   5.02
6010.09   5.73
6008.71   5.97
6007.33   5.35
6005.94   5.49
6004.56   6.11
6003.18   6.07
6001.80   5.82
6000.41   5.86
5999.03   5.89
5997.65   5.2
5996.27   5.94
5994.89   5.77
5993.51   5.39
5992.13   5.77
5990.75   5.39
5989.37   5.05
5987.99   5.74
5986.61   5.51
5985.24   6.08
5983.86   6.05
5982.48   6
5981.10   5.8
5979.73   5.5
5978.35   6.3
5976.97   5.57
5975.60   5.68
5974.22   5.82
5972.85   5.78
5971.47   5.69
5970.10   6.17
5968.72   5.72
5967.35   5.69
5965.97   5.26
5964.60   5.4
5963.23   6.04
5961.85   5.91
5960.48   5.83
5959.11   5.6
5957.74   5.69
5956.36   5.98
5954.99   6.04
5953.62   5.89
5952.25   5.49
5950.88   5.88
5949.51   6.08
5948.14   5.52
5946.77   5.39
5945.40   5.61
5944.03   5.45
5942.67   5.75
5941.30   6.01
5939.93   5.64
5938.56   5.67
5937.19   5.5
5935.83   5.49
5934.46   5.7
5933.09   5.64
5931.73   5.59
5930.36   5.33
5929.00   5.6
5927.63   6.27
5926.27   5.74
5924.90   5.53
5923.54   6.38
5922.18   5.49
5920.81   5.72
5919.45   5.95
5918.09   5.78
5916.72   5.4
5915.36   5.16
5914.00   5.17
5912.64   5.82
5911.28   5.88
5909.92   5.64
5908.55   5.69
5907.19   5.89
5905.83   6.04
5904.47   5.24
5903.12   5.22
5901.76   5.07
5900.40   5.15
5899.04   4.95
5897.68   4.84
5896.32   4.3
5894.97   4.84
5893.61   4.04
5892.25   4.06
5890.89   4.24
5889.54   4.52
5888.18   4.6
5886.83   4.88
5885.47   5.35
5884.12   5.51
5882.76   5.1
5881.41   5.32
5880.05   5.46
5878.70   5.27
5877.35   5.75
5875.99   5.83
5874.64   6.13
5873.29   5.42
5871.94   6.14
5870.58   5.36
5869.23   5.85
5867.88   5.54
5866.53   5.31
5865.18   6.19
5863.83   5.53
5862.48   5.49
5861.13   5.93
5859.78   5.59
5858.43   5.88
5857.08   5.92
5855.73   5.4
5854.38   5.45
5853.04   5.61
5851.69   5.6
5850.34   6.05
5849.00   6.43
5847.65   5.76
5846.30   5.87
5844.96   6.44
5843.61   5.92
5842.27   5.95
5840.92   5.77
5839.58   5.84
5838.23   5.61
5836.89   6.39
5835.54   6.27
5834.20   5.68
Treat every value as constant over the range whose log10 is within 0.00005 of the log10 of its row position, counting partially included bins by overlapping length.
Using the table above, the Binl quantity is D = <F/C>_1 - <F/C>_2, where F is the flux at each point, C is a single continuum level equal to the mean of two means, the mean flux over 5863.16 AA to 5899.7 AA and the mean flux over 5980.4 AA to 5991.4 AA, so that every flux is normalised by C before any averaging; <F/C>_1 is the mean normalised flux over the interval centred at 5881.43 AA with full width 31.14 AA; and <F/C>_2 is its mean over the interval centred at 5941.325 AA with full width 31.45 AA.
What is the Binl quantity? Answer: -0.10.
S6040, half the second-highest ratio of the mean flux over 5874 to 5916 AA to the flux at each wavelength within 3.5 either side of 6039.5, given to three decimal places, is 0.426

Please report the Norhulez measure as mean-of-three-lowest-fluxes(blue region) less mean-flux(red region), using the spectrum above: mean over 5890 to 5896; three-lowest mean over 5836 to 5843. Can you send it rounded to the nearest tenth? 1.4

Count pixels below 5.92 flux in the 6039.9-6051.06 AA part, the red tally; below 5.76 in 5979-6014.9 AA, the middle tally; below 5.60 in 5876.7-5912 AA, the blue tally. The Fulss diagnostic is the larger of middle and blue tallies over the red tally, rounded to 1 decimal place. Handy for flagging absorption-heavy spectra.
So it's 20.0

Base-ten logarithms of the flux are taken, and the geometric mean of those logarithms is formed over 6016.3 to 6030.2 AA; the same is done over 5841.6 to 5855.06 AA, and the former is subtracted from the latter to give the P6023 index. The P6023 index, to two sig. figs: 0.016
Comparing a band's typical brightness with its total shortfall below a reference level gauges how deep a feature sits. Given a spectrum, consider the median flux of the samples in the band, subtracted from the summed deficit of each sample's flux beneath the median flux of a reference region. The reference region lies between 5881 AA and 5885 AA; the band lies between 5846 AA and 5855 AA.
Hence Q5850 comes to -9.3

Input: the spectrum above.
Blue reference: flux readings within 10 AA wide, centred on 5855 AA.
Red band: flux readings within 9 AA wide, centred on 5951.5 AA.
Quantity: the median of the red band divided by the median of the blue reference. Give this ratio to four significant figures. 1.050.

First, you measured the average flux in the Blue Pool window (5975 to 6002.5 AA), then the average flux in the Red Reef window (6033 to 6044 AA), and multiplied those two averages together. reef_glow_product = 35.0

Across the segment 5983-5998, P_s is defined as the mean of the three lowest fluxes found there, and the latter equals 5.2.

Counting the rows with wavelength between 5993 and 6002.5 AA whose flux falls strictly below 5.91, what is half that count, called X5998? 3.00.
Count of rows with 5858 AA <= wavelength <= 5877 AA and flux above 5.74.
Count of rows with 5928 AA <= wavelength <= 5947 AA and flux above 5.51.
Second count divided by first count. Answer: 1.3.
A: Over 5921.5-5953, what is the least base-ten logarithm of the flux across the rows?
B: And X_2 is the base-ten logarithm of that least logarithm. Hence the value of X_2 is -0.139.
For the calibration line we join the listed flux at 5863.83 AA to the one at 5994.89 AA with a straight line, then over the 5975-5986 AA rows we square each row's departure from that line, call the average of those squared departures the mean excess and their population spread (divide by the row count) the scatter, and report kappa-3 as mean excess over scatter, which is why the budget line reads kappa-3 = 0.89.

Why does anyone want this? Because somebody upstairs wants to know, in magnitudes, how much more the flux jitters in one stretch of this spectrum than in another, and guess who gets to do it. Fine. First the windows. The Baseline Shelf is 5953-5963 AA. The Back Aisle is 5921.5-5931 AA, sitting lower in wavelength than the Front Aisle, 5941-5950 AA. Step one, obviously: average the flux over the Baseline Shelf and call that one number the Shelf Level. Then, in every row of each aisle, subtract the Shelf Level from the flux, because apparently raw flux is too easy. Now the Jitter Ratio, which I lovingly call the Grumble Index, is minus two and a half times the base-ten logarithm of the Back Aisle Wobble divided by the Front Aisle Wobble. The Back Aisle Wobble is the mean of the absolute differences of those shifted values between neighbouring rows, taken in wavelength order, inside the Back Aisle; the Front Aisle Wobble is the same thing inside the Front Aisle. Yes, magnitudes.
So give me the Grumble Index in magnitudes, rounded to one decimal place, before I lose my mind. -0.8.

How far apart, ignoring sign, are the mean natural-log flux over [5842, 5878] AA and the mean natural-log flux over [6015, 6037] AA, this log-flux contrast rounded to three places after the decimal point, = 0.002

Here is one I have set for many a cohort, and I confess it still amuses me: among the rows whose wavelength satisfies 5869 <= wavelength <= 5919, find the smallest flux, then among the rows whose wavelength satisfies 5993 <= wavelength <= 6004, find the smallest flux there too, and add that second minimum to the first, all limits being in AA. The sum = 9.2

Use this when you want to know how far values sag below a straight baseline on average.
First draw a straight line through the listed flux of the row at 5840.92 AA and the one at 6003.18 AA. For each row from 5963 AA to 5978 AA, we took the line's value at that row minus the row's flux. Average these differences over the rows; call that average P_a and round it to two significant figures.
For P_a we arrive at 0.30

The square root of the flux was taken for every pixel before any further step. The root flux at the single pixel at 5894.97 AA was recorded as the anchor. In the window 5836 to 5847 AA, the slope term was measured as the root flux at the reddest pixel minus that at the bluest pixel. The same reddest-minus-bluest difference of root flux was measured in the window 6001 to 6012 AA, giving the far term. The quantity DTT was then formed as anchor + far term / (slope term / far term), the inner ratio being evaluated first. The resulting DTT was 1.92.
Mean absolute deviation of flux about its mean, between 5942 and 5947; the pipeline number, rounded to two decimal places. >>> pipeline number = 0.13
